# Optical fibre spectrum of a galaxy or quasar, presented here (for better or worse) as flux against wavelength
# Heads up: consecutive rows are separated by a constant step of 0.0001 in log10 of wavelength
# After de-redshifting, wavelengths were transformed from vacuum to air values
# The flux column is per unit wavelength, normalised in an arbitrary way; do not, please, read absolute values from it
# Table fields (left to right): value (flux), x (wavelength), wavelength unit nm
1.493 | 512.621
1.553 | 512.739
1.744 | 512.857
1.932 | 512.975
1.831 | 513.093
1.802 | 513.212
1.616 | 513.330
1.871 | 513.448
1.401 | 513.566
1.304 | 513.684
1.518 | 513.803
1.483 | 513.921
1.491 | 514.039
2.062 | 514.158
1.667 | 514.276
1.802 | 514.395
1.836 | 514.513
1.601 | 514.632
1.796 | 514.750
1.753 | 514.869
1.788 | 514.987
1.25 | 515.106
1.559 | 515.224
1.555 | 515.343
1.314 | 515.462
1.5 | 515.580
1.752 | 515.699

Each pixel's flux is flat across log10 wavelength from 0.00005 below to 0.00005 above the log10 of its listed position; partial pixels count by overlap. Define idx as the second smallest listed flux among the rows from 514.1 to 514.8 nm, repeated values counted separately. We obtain 1.667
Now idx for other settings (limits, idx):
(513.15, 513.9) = 1.401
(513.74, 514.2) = 1.491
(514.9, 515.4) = 1.555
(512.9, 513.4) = 1.802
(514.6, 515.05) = 1.753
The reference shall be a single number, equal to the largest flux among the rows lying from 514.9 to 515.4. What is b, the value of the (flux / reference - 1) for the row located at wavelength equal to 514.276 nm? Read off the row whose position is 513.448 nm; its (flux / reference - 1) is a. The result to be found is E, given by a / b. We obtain -0.7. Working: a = 0.05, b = -0.07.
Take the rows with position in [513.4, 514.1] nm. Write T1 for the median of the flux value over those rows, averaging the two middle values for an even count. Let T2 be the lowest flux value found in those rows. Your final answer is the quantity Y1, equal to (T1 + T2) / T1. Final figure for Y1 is 1.88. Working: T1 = 1.5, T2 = 1.304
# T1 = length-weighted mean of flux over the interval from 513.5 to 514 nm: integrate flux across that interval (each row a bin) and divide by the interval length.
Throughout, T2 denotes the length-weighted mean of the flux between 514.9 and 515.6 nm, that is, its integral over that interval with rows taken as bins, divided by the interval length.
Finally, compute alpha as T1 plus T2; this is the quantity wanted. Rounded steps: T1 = 1.4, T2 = 1.51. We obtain 2.94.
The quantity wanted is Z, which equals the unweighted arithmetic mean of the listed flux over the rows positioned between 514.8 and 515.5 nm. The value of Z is 1.54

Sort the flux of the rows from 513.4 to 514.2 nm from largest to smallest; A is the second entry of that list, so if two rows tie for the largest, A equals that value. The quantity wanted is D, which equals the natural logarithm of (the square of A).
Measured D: 1.25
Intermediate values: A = 1.871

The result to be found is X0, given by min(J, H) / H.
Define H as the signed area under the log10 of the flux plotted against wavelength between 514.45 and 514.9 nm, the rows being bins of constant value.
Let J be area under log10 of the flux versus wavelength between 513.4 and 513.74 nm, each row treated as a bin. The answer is 0.5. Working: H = 0.11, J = 0.06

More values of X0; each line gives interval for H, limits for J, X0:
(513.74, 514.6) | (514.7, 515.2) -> 0.5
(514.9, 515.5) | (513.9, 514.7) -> 1.0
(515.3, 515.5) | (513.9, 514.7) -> 1.0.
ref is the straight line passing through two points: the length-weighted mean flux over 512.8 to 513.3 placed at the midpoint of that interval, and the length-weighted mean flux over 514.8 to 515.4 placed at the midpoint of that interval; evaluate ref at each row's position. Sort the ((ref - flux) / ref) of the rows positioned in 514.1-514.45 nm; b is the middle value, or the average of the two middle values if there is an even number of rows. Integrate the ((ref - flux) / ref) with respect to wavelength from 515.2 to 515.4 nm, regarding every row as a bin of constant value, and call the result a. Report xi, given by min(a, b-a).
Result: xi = -0.08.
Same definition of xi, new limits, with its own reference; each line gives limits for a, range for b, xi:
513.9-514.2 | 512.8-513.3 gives -0.01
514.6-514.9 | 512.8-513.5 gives -0.02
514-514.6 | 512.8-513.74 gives -0.04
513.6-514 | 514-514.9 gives -0.15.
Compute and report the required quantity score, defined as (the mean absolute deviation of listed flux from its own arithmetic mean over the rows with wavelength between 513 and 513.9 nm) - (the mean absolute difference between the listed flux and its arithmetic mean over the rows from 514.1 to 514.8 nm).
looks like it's 0.08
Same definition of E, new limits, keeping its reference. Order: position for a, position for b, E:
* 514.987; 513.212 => 0.0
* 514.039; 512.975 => -2.1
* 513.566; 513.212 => -27.6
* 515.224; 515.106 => 0.4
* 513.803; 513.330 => 1.6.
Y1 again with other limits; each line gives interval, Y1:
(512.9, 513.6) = 1.77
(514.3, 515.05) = 1.89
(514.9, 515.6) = 1.82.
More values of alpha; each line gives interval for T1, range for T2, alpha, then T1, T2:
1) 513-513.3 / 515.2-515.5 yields 3.28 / 1.8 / 1.47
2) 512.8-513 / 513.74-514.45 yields 3.49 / 1.8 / 1.67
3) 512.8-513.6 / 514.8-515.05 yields 3.52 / 1.8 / 1.76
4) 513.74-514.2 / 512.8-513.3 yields 3.43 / 1.6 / 1.81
